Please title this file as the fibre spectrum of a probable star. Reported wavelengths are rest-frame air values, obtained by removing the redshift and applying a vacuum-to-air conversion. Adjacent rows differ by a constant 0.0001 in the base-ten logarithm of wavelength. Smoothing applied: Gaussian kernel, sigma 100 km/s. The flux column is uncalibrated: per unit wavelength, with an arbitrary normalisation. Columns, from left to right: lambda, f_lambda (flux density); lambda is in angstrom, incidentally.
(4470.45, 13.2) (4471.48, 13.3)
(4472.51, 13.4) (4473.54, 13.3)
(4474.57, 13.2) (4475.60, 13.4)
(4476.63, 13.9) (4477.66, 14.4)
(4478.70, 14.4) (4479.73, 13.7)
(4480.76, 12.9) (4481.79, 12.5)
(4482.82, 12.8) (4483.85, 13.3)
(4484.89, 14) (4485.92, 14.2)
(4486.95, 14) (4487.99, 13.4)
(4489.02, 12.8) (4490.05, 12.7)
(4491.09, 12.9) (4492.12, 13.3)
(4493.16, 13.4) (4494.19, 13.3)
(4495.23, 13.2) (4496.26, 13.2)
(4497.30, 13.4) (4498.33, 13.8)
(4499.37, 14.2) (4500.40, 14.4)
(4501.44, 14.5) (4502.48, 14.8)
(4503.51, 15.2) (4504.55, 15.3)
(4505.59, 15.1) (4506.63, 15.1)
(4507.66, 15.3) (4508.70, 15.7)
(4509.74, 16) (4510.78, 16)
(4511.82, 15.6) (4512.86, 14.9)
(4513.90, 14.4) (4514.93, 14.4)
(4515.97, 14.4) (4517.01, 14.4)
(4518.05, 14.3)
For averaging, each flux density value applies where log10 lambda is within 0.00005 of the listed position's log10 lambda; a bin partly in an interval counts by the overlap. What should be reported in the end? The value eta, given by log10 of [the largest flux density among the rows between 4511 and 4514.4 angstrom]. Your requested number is 1.19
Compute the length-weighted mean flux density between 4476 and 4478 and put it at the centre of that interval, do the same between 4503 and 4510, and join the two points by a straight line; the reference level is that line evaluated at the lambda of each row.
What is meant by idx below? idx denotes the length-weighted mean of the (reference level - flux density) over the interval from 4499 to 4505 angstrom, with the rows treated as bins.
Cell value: 0.4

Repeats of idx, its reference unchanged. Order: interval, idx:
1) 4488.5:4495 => 1.7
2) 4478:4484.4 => 1.0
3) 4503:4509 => 0.1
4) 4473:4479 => 0.3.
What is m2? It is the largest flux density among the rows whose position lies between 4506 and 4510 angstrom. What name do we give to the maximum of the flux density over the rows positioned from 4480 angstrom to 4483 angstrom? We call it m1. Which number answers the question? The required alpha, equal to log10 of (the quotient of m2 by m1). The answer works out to 0.09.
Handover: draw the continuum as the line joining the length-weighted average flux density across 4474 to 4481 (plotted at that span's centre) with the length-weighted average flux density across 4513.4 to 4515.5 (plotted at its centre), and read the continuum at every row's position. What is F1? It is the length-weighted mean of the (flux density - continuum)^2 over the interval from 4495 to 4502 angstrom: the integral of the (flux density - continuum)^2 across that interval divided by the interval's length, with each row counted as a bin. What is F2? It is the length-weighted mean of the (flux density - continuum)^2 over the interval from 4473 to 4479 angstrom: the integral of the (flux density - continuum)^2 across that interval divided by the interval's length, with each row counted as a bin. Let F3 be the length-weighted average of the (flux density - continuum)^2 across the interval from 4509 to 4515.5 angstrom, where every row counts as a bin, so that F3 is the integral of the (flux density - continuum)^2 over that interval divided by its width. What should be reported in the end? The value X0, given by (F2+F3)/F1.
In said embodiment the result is 4.3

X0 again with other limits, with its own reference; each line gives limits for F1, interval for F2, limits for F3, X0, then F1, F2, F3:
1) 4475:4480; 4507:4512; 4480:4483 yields 14.1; 0.21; 1.9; 1.10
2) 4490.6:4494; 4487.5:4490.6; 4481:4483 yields 3.6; 0.69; 1.1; 1.36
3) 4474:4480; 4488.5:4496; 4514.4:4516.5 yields 4.4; 0.21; 0.9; 0.01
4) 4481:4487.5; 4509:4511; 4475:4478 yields 5.0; 0.54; 2.5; 0.18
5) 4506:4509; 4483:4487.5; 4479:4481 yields 0.5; 1.07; 0.2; 0.35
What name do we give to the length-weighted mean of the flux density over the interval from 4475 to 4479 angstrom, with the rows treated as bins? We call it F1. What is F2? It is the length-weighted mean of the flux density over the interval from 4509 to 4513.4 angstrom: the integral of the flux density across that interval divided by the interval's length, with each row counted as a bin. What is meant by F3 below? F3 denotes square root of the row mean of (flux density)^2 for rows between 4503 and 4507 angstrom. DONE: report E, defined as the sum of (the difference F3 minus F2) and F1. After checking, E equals 13.5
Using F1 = 14.0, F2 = 15.6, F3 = 15.2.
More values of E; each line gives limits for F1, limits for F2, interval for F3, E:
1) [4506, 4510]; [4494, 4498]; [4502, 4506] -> 17.3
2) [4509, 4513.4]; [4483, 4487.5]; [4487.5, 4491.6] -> 14.8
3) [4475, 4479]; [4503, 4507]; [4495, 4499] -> 12.2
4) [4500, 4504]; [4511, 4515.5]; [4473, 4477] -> 13.3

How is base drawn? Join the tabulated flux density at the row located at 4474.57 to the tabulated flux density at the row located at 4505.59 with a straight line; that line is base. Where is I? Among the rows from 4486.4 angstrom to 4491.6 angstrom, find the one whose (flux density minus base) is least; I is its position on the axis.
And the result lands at 4490.05 angstrom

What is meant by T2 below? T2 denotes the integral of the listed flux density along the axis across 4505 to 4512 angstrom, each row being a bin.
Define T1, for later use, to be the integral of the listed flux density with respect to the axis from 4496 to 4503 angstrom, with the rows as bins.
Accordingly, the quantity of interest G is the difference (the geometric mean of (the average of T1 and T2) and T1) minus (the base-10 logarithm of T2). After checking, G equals 99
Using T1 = 99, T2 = 109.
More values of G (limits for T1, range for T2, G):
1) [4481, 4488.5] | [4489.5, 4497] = 98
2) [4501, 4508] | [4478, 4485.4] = 102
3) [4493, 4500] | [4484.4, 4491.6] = 93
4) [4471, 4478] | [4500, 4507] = 95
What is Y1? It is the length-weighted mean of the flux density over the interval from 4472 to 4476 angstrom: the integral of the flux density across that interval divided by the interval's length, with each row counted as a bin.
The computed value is 13.3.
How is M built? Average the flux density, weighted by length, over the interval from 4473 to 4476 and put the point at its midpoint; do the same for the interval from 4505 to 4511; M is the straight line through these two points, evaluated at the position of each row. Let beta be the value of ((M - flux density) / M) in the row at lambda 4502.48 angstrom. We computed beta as 0.022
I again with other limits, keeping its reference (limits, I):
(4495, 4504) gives 4496.26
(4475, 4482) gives 4481.79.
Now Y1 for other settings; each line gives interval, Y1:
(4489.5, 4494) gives 13.1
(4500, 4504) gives 14.7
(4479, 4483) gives 13.1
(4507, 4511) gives 15.7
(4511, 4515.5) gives 14.9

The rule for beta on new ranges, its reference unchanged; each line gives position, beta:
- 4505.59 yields 0.016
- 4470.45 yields -0.013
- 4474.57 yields 0.008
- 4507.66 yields 0.012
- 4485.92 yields -0.011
